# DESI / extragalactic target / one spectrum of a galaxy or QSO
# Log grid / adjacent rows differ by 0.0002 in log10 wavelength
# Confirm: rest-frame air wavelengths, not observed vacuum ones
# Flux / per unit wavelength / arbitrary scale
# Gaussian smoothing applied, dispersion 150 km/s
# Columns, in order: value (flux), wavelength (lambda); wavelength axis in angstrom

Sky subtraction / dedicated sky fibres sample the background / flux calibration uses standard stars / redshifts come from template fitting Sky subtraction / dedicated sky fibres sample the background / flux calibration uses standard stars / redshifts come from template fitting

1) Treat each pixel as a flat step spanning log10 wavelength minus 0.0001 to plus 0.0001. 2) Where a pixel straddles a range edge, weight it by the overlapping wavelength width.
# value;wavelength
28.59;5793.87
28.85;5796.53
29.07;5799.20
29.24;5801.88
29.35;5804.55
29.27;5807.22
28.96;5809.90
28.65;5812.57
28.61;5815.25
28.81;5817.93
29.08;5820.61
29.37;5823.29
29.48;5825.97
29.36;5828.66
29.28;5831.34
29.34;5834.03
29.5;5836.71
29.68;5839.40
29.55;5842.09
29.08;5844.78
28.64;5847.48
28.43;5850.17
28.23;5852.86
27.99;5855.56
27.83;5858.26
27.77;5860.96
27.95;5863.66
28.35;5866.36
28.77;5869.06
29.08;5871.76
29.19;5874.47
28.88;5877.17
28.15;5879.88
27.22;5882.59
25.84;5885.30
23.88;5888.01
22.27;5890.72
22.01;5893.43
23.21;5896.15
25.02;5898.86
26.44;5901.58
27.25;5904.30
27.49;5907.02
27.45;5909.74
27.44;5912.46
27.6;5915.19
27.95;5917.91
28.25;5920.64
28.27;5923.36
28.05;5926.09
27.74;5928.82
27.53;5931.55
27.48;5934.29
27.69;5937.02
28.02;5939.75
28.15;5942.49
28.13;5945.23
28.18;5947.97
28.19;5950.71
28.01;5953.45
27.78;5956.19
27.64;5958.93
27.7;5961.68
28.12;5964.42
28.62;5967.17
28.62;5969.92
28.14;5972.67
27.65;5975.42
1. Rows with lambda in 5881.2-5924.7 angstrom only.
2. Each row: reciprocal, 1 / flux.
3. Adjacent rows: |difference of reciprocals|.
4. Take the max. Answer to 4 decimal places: 0.0032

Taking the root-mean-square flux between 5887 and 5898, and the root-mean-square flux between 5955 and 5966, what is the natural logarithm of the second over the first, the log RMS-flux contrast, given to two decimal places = 0.20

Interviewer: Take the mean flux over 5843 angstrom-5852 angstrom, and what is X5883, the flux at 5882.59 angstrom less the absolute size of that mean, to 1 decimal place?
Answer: -1.5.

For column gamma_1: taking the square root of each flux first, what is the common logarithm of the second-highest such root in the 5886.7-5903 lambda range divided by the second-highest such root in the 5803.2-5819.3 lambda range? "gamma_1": -0.034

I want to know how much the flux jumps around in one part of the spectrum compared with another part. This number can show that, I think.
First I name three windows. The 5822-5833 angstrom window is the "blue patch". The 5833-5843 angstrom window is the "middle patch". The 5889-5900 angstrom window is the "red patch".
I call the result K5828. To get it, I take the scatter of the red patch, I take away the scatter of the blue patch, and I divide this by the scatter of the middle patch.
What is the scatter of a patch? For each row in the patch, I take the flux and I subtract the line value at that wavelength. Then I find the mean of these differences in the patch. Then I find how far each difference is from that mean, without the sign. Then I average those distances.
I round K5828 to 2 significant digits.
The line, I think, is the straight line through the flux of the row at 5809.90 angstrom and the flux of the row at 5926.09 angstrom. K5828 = 8.1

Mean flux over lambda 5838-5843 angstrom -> 29.6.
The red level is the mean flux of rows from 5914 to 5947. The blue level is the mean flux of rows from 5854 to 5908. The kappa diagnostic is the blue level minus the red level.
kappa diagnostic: -1.2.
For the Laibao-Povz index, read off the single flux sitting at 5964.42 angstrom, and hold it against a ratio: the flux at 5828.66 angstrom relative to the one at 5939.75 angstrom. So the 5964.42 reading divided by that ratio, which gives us 26.8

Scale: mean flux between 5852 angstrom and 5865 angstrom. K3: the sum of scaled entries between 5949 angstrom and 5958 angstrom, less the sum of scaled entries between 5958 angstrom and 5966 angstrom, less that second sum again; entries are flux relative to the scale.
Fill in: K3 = -2.97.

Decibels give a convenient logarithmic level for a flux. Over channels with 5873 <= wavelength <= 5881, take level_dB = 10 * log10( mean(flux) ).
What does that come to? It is 14.6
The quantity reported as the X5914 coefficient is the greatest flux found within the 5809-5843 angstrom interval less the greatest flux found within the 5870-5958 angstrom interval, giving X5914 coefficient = 0.5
